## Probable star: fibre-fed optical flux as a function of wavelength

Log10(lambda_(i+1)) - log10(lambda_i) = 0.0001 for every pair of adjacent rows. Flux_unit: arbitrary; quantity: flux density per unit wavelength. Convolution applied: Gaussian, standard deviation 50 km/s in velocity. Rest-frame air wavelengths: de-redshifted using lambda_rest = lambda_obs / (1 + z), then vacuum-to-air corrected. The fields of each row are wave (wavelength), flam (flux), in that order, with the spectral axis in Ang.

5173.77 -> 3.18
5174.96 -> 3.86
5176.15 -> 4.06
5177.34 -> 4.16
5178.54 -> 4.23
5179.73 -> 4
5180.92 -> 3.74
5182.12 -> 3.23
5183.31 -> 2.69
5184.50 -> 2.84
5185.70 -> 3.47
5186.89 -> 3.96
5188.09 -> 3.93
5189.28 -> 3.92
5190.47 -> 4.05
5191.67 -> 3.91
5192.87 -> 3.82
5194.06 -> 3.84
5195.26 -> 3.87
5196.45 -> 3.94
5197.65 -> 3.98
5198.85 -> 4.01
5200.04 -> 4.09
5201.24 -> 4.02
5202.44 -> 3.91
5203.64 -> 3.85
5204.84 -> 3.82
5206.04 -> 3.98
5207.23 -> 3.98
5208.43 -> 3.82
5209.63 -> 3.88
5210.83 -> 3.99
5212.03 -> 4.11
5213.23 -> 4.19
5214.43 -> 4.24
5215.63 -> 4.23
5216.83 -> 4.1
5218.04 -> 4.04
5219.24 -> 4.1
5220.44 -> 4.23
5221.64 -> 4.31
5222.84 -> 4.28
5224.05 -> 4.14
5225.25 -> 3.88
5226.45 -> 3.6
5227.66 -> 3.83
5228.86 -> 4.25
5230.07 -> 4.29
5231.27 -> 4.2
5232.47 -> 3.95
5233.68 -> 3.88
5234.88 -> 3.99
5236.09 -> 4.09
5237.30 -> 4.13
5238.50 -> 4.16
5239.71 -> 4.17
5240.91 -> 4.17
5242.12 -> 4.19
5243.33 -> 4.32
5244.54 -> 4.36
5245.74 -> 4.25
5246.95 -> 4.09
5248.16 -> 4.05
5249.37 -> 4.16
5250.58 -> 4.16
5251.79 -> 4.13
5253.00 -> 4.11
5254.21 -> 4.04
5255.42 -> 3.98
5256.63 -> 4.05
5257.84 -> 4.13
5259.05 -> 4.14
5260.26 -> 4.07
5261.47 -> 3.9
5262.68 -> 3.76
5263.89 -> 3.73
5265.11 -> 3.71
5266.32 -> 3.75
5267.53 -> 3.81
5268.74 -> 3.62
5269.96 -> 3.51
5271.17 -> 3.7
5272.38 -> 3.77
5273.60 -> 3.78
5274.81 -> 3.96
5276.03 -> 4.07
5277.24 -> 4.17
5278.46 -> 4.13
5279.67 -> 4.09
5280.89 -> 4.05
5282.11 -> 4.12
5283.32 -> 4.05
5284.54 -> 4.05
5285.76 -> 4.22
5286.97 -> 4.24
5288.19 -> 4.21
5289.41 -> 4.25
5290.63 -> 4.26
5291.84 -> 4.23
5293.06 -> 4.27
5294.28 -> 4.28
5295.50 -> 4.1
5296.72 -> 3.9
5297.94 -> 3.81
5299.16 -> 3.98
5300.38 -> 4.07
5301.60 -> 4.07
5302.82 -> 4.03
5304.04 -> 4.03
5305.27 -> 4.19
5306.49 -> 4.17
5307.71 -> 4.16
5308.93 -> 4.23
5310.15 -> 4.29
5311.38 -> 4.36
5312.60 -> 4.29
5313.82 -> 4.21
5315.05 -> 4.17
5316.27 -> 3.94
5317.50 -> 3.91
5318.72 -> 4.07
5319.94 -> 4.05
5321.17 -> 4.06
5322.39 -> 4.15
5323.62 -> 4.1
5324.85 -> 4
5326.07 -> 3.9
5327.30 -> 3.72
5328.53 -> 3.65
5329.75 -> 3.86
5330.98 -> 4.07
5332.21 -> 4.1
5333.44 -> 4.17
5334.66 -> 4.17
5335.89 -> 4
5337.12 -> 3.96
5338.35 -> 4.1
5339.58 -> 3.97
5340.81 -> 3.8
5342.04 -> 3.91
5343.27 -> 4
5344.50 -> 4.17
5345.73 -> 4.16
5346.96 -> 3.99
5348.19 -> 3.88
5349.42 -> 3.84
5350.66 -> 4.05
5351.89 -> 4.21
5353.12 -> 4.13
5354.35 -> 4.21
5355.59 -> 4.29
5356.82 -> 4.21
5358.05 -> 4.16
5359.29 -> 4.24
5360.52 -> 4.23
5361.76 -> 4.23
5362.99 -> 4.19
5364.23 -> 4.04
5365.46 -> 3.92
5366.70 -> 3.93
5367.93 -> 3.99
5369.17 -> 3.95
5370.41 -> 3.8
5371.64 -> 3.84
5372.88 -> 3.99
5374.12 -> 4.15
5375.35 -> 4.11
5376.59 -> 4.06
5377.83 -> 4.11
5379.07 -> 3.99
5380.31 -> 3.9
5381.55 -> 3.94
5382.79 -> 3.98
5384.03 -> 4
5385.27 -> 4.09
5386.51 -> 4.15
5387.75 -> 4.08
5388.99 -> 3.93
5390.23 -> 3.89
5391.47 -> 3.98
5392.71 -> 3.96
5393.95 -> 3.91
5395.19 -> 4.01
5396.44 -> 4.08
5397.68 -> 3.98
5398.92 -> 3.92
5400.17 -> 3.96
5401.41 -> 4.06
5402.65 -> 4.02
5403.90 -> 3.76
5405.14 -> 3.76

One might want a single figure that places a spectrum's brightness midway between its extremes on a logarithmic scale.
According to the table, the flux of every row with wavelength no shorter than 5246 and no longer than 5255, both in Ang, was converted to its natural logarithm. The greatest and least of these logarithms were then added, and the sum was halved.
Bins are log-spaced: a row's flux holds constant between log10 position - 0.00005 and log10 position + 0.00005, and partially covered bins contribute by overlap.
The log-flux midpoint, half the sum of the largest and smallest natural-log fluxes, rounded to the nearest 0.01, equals 1.41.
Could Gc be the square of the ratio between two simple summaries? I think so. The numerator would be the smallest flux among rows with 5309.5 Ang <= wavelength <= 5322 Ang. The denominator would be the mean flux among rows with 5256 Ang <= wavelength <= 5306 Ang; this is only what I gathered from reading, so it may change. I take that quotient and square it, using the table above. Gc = 0.952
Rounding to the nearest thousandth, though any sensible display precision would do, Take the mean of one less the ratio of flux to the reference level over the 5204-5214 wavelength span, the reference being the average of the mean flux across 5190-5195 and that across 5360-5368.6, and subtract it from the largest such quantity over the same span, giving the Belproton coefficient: 0.038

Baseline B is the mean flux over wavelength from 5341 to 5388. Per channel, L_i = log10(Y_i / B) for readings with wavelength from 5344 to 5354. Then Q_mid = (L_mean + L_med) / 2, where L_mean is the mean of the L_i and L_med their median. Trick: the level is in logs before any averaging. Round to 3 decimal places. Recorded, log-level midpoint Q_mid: 0.002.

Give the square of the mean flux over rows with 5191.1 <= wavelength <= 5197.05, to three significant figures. 15.0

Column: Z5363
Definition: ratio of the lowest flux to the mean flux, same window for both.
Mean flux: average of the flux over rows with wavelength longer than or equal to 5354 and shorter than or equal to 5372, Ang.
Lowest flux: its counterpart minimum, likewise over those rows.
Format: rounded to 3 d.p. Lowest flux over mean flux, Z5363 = 0.931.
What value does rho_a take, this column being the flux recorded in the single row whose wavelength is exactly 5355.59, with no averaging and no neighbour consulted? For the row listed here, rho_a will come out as 4.29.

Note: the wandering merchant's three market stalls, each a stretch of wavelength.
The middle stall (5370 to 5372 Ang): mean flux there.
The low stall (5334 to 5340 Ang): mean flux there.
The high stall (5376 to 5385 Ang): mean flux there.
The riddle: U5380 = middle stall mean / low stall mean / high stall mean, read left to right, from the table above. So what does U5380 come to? 0.237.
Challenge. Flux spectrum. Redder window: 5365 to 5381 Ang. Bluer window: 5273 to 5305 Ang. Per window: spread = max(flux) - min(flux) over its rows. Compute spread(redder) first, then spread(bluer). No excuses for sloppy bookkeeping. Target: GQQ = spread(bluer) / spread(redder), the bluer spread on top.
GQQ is 1.43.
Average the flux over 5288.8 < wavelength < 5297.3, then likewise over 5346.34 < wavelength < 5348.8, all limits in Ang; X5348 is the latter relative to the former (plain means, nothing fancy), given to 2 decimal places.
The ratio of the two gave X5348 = 0.94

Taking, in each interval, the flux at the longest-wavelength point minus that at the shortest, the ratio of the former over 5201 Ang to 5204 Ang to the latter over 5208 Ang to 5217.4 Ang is -0.6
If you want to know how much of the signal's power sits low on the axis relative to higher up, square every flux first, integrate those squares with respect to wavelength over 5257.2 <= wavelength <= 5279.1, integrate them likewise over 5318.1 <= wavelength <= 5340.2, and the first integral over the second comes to 0.93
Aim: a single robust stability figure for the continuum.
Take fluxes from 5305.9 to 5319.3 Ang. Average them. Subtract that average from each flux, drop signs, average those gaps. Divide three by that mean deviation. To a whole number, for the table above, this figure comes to 29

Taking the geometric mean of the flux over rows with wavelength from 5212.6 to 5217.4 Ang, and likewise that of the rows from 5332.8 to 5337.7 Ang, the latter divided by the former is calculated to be 0.97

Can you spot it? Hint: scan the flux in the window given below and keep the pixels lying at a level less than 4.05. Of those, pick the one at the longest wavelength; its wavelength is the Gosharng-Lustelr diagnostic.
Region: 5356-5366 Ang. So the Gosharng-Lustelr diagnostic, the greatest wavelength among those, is 5365.46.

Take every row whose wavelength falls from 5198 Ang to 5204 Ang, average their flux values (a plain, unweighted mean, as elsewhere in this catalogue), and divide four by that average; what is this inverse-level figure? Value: 1.01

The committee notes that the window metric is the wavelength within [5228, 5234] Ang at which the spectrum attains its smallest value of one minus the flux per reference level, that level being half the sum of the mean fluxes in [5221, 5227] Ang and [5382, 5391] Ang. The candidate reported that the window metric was 5230.07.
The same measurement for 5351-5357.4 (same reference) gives 5355.59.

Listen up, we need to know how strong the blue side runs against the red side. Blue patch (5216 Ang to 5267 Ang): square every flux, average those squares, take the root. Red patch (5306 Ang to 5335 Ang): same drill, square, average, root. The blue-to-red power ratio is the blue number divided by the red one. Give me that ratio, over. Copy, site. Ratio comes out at 1.00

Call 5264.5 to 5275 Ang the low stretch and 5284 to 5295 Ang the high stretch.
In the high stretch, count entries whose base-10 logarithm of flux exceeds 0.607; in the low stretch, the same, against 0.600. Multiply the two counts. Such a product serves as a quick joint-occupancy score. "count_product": 0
